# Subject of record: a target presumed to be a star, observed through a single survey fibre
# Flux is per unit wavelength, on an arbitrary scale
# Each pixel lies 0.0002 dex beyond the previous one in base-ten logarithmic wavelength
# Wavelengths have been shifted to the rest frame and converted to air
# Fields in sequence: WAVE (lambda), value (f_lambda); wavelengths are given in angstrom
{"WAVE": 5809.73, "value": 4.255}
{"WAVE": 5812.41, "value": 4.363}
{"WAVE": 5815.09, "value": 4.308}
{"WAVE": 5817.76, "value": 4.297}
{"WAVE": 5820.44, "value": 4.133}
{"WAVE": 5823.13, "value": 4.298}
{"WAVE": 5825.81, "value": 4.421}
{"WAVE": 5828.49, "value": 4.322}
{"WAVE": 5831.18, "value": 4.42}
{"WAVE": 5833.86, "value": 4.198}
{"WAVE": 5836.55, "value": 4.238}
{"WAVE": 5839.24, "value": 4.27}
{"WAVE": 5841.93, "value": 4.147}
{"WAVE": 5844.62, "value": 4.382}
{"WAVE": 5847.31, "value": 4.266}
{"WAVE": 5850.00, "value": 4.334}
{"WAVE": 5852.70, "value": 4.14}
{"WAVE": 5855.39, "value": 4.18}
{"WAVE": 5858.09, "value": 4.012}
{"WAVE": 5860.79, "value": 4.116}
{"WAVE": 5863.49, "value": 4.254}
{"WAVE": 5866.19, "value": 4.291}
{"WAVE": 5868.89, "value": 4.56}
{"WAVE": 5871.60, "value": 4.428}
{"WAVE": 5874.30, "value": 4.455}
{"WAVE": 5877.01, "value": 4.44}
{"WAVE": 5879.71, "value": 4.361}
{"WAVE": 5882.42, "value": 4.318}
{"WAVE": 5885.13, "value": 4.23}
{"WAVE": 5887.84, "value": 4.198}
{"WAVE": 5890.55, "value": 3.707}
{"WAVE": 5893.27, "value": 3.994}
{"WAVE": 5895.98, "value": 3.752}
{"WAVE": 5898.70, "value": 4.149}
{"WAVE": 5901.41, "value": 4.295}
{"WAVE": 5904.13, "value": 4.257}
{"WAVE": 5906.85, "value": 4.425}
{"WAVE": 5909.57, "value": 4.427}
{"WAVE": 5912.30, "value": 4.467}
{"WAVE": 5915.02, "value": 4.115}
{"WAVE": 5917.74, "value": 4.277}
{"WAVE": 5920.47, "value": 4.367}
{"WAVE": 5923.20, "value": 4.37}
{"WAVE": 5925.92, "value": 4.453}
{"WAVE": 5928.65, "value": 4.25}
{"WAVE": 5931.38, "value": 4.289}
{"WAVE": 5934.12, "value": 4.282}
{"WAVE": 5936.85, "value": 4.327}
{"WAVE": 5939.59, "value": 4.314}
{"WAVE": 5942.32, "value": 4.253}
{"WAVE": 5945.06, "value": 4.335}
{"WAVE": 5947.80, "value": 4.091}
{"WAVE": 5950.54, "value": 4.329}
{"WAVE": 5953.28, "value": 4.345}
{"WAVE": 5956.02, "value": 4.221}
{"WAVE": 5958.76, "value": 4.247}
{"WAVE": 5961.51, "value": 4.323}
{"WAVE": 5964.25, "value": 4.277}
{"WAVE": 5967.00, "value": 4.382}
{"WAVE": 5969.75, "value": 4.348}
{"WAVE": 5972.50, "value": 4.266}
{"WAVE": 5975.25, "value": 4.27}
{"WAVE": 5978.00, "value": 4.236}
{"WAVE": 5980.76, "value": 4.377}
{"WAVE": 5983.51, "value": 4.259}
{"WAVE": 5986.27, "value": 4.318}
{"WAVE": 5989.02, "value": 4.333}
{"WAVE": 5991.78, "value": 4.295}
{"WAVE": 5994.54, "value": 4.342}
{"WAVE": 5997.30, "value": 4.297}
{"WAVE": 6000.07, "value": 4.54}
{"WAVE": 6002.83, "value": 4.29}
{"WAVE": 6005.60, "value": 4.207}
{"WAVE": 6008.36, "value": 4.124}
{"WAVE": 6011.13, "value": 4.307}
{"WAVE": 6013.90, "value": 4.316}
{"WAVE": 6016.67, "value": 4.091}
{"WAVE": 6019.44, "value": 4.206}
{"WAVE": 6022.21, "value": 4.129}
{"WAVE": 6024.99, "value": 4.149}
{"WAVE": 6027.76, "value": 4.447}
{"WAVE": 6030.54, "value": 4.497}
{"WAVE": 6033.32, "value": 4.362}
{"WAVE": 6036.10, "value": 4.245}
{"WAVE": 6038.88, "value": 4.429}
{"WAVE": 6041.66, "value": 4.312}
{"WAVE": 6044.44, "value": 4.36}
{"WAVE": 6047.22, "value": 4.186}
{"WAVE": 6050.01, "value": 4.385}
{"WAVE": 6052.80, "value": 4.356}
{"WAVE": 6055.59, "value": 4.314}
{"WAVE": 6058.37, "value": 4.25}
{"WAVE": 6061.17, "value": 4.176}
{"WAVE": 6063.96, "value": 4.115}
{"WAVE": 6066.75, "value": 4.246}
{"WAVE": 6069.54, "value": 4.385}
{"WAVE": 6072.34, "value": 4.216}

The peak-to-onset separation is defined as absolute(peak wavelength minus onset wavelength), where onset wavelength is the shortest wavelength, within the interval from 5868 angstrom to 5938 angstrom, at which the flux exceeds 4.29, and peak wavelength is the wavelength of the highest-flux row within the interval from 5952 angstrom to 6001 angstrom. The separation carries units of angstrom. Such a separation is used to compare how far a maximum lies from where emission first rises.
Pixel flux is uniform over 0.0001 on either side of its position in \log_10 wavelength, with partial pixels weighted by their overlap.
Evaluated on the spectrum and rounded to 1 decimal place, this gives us 131.2 angstrom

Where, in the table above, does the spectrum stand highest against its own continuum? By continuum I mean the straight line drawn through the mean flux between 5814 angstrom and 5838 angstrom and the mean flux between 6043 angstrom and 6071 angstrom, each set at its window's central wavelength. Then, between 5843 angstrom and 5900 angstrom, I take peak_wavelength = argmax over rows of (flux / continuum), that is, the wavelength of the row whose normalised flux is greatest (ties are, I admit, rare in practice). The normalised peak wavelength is 5868.89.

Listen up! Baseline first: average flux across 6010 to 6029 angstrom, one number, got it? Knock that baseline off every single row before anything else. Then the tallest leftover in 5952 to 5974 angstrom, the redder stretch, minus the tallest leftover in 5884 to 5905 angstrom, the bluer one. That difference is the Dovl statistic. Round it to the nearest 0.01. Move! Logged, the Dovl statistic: 0.09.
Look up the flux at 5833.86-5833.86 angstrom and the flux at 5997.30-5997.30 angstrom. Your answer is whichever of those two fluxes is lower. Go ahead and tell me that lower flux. 4.20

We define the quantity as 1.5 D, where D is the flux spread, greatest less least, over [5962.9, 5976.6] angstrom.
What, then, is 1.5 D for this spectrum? 0.17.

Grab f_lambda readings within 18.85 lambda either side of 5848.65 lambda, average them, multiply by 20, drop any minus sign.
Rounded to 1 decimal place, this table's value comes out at 84.6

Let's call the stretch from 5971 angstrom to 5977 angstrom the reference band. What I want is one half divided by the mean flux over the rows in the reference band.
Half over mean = 0.117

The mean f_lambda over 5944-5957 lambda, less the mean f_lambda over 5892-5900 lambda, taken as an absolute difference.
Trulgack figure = 0.30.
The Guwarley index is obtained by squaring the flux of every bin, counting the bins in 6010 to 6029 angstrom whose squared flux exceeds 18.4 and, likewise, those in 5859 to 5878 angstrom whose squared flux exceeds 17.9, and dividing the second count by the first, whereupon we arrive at 2.00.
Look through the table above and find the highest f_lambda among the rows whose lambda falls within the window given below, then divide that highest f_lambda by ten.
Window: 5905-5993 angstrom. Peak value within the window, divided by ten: 0.447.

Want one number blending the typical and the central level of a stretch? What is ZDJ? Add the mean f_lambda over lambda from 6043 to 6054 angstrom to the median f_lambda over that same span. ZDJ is 8.68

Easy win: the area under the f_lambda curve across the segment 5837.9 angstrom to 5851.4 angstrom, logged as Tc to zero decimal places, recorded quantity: 58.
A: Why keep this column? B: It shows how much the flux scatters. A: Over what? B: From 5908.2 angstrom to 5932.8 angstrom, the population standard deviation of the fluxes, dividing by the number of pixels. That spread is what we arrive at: 0.107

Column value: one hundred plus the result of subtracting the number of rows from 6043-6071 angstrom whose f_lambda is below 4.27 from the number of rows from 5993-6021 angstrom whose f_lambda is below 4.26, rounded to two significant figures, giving 99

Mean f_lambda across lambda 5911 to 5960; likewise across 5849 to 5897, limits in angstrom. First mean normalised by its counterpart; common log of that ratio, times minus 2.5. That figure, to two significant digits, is -0.022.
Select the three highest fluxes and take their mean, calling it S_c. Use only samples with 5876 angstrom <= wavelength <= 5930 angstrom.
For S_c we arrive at 4.45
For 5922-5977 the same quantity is 4.40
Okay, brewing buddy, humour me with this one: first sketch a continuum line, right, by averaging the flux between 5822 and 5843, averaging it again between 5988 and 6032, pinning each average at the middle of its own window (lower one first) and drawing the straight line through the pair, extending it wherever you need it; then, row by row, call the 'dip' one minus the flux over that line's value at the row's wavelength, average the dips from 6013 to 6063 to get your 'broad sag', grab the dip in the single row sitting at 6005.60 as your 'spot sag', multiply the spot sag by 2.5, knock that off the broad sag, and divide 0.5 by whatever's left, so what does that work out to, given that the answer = -11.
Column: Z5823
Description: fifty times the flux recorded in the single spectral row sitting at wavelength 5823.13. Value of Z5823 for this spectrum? 214.9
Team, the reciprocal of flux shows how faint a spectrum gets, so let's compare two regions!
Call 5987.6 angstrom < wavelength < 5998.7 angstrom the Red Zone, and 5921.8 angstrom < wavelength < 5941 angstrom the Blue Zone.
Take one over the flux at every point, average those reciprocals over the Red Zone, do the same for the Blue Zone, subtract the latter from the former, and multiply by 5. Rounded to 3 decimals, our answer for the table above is 0.002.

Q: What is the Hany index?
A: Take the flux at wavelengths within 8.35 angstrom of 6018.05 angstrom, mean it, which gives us 4.20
